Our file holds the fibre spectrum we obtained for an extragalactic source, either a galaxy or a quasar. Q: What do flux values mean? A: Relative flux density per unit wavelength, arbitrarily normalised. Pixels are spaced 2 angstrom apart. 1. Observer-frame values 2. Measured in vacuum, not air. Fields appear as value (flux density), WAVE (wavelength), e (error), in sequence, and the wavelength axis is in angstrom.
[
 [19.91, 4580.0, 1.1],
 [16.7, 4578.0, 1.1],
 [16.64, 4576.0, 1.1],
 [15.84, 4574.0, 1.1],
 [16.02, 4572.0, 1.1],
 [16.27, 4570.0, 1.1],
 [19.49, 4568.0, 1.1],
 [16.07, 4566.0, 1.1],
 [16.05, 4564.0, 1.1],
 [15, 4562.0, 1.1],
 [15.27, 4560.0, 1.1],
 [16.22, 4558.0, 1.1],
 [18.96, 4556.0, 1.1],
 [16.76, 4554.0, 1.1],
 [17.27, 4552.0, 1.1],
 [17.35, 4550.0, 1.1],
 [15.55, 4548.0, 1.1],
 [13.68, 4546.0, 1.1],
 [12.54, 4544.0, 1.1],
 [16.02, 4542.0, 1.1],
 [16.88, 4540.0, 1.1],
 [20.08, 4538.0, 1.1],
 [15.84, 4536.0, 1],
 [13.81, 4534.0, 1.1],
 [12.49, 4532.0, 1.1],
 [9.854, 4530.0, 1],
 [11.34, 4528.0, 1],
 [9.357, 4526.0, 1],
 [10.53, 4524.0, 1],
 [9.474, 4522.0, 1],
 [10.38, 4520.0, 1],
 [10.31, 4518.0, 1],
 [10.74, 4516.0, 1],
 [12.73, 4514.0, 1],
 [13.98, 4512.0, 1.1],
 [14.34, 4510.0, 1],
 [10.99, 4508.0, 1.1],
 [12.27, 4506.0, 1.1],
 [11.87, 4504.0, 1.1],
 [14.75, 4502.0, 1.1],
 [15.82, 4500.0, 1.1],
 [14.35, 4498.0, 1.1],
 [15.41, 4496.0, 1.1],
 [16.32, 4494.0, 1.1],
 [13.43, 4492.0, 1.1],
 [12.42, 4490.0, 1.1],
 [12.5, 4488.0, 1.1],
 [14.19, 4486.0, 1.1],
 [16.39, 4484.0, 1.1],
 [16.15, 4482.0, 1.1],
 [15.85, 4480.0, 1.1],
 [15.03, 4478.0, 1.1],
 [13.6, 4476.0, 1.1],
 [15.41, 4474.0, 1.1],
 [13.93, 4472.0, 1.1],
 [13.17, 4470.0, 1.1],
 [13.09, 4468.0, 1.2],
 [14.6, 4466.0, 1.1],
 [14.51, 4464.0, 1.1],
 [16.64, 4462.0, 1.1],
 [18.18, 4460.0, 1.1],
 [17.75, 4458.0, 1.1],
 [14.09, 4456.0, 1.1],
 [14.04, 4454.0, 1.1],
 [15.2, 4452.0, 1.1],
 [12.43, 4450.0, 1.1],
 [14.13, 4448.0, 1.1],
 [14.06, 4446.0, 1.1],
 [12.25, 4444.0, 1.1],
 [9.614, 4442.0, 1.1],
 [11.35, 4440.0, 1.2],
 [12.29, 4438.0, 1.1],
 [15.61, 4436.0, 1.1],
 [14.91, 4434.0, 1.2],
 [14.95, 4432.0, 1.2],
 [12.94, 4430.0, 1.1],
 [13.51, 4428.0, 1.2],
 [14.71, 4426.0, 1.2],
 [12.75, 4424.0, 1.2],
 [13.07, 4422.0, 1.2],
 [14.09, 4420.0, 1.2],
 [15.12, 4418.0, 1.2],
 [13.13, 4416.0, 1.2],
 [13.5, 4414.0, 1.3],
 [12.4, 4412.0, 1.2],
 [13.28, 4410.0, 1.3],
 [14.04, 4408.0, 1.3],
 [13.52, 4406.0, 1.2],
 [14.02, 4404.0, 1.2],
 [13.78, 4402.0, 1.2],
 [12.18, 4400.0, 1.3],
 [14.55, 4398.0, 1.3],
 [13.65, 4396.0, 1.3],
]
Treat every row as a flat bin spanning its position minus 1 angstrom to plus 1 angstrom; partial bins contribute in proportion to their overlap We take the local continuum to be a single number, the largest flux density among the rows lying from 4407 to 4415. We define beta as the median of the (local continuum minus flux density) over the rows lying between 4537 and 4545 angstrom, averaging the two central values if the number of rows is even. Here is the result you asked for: -2.4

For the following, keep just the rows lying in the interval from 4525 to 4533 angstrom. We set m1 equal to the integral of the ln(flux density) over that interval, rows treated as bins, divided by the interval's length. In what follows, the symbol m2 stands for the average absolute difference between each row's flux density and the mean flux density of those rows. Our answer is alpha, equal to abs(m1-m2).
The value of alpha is 1.2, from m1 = 2.37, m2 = 1.2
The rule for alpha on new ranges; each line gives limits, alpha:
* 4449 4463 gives 1.0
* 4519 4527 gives 1.8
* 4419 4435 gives 1.8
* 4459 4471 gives 1.1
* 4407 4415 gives 2.1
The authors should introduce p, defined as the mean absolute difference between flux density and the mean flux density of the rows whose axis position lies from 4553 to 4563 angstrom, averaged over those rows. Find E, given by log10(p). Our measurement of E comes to 0.1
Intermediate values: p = 1.13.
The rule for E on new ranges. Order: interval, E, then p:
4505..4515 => 0.0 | 1.04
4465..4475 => -0.1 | 0.77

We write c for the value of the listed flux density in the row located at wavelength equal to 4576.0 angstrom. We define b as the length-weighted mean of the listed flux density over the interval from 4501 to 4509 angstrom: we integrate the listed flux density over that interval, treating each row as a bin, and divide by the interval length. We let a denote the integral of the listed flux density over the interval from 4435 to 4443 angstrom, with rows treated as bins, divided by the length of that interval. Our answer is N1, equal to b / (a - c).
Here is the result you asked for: -2.8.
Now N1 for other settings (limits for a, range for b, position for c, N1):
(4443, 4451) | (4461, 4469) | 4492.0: -69.2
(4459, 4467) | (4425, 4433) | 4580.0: -3.6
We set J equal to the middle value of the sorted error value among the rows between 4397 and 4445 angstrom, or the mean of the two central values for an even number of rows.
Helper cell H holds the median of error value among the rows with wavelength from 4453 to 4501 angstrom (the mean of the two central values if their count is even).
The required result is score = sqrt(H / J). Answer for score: 0.96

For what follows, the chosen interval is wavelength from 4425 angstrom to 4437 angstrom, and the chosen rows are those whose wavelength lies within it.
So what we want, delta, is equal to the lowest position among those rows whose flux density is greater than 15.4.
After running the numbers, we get 4436.0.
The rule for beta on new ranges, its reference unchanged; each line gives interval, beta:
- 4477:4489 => -1.4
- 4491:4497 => -1.4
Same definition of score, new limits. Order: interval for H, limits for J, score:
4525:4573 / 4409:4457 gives 0.96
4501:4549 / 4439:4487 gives 1.00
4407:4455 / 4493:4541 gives 1.04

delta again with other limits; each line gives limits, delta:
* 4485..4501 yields 4494.0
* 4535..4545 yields 4536.0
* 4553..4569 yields 4554.0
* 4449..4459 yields 4458.0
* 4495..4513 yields 4496.0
